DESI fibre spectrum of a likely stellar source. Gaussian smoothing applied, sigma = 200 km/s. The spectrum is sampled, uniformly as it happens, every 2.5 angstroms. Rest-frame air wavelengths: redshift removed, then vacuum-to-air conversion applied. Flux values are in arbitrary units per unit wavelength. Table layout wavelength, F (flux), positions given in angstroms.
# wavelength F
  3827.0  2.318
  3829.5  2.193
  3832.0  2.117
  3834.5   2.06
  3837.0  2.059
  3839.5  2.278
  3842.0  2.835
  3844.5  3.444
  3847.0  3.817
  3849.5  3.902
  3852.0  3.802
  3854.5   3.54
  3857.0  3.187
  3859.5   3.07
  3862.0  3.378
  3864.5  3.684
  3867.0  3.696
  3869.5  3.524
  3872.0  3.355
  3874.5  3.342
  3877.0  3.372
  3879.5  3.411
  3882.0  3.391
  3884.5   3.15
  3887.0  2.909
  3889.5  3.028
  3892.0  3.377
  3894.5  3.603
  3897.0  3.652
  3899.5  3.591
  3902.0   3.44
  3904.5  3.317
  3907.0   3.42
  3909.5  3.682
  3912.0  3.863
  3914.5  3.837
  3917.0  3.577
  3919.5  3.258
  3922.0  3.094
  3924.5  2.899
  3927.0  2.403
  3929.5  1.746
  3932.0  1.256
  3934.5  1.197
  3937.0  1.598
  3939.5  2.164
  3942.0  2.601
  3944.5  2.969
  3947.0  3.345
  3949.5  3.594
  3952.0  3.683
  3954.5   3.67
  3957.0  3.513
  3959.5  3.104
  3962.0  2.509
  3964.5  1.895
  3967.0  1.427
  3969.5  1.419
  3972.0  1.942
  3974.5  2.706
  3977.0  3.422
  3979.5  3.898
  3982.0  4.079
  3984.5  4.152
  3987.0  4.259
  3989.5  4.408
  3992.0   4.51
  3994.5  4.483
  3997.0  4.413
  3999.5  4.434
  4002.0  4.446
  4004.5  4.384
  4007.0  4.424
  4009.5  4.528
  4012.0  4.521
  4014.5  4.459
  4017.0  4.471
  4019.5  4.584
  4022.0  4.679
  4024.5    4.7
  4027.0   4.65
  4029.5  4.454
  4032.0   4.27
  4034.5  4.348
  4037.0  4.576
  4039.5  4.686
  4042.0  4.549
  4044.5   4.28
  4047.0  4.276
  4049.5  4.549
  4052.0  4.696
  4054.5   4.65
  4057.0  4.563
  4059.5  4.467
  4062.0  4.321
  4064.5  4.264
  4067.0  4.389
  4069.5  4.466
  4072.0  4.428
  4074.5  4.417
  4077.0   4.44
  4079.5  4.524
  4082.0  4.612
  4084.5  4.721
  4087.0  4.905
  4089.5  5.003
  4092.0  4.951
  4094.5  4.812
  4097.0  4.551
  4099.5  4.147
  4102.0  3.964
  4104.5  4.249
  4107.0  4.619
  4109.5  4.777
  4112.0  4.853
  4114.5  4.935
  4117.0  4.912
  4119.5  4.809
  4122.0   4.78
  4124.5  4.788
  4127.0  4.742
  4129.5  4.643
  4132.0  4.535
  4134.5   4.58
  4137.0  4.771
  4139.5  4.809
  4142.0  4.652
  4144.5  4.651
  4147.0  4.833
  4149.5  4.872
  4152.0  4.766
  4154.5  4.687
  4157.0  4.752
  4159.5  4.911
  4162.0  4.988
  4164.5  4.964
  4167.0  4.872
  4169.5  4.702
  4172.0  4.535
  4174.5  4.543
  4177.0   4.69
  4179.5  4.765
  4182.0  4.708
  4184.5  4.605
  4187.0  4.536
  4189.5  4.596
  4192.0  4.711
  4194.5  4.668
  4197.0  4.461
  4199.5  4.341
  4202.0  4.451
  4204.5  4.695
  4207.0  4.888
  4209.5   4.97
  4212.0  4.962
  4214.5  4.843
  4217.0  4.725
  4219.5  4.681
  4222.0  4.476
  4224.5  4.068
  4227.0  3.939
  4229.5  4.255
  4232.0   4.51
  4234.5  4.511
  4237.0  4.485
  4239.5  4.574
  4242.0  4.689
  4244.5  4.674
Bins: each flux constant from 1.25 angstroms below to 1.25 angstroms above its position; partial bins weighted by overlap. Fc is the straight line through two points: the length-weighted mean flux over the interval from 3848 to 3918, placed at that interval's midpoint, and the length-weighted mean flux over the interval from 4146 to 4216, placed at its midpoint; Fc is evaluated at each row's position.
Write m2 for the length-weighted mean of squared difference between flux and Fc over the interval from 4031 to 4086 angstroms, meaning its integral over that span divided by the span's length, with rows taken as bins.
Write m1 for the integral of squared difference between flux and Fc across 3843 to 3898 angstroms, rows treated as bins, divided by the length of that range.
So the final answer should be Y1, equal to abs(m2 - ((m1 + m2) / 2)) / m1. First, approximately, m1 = 0.09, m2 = 0.10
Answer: 0.1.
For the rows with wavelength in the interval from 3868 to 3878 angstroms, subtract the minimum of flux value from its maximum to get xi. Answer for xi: 0.18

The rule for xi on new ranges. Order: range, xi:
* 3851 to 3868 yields 0.73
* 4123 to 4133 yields 0.25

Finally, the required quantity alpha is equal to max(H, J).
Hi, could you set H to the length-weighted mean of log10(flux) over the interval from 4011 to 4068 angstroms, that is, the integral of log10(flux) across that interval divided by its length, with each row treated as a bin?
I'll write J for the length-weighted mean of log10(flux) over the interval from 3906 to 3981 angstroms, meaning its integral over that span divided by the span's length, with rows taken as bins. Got 0.653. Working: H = 0.653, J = 0.420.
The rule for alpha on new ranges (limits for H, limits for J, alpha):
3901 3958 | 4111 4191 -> 0.676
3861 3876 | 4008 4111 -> 0.655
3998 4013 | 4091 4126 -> 0.667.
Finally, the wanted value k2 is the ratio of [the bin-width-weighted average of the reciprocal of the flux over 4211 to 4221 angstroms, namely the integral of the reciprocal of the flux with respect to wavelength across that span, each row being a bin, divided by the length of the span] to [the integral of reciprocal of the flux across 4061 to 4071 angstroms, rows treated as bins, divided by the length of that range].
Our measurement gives 0.9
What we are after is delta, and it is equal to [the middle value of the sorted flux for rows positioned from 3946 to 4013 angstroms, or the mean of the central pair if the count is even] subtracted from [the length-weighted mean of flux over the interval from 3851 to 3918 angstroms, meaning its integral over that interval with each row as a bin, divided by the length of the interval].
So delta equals -0.4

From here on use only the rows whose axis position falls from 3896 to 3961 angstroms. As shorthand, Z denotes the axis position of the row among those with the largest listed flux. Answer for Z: 3912.0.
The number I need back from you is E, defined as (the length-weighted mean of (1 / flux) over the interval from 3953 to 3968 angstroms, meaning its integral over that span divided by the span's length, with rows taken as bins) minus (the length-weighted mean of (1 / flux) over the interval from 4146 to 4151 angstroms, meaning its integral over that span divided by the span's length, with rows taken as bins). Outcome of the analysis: 0.20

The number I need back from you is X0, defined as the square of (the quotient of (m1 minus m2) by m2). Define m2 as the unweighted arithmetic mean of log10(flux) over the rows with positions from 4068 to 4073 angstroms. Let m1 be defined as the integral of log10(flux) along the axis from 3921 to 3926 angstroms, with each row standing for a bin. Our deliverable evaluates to 7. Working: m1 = 2.4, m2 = 0.65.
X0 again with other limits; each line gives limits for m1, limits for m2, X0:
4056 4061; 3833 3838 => 89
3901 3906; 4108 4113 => 8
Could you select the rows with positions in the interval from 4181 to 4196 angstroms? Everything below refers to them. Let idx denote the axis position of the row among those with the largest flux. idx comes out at 4192.0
